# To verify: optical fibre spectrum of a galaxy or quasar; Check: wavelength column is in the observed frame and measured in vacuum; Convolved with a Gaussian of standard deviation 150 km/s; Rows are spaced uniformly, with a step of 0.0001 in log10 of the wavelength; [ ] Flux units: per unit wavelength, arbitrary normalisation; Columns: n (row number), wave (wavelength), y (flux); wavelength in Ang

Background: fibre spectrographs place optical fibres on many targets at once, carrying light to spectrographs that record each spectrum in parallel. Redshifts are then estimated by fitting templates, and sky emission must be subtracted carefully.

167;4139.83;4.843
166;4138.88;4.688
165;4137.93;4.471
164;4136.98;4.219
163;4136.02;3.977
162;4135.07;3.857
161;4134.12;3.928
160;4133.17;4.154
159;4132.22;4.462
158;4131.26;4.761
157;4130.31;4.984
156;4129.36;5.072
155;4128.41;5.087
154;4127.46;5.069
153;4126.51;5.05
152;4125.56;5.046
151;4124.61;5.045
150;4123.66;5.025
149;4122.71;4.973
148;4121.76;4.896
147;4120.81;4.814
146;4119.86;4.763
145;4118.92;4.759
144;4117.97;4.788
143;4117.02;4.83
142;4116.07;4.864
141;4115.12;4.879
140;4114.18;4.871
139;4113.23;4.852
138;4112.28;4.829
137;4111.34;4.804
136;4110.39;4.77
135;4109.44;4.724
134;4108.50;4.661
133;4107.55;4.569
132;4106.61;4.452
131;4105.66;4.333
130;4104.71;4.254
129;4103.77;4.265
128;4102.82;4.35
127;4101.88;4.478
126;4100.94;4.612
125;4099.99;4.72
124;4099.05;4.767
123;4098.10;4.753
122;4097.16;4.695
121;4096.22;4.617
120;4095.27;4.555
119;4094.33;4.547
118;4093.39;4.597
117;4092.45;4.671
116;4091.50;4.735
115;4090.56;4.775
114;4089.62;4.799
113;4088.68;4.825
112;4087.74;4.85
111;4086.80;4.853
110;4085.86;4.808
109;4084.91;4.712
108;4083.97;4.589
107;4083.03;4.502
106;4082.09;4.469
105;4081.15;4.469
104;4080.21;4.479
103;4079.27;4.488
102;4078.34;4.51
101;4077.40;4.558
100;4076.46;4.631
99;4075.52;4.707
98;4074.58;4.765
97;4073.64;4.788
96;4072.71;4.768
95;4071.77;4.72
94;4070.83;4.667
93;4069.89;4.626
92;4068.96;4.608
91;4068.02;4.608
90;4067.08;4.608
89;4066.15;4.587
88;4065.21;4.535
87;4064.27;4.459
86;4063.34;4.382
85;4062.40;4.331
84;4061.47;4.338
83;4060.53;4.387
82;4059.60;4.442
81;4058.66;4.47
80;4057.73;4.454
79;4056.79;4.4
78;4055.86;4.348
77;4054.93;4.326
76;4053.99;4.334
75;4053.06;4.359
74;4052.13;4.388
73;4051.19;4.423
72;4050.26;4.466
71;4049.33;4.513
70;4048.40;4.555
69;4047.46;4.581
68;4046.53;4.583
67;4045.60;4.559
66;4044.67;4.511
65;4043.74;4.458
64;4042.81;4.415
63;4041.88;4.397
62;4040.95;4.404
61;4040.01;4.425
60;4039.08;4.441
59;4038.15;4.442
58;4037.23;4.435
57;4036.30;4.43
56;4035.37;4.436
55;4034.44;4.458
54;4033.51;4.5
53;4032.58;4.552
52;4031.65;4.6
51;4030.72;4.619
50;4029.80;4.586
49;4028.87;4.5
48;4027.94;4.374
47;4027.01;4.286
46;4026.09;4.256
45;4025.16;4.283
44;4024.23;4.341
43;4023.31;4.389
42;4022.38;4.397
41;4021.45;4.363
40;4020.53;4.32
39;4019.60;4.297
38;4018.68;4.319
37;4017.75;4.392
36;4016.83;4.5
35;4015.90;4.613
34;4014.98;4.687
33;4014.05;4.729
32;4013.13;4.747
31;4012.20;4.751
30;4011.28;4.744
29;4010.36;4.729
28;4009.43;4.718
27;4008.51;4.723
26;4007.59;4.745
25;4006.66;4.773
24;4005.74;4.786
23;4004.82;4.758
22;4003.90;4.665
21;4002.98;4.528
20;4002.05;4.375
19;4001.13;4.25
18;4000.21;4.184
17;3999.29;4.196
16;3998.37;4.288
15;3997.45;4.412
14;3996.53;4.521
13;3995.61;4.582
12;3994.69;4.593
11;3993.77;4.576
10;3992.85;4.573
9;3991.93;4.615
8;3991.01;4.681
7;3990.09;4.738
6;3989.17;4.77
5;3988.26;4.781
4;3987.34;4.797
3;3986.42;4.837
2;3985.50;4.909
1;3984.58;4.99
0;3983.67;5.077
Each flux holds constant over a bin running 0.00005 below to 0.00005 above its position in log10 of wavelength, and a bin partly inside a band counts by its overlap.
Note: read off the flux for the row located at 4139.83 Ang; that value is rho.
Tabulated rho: 4.843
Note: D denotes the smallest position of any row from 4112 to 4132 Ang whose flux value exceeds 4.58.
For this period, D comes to 4112.28 Ang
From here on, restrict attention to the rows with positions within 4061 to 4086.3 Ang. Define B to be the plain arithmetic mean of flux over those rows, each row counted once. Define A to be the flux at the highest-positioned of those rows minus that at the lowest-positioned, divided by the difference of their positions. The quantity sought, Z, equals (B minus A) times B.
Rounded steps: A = 0.019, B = 4.58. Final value 20.9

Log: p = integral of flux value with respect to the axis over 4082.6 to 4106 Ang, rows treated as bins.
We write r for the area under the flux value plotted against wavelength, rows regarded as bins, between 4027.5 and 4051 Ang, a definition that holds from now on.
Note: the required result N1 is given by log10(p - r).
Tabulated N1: 0.44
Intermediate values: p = 108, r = 106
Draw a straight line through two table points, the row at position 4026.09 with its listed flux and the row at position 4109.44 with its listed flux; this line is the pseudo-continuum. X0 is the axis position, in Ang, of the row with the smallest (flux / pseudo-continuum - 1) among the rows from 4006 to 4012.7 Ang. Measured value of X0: 4009.43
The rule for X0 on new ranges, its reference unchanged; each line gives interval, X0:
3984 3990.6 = 3990.09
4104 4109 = 4104.71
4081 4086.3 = 4082.09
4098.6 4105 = 4104.71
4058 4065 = 4062.40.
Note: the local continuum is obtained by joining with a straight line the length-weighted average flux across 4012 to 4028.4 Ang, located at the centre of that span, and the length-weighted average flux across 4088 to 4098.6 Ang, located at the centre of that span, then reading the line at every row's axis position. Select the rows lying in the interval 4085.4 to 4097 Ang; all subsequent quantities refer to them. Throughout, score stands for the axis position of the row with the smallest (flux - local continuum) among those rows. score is 4094.33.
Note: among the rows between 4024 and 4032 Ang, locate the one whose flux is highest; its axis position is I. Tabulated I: 4030.72 Ang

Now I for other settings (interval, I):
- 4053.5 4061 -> 4058.66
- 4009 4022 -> 4012.20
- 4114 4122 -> 4121.76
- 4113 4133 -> 4128.41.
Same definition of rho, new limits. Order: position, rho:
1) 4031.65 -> 4.6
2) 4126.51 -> 5.05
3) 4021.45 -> 4.363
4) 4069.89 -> 4.626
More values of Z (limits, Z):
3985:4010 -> 21.3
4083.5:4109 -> 21.4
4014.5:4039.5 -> 19.7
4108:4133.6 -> 23.6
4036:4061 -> 19.7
